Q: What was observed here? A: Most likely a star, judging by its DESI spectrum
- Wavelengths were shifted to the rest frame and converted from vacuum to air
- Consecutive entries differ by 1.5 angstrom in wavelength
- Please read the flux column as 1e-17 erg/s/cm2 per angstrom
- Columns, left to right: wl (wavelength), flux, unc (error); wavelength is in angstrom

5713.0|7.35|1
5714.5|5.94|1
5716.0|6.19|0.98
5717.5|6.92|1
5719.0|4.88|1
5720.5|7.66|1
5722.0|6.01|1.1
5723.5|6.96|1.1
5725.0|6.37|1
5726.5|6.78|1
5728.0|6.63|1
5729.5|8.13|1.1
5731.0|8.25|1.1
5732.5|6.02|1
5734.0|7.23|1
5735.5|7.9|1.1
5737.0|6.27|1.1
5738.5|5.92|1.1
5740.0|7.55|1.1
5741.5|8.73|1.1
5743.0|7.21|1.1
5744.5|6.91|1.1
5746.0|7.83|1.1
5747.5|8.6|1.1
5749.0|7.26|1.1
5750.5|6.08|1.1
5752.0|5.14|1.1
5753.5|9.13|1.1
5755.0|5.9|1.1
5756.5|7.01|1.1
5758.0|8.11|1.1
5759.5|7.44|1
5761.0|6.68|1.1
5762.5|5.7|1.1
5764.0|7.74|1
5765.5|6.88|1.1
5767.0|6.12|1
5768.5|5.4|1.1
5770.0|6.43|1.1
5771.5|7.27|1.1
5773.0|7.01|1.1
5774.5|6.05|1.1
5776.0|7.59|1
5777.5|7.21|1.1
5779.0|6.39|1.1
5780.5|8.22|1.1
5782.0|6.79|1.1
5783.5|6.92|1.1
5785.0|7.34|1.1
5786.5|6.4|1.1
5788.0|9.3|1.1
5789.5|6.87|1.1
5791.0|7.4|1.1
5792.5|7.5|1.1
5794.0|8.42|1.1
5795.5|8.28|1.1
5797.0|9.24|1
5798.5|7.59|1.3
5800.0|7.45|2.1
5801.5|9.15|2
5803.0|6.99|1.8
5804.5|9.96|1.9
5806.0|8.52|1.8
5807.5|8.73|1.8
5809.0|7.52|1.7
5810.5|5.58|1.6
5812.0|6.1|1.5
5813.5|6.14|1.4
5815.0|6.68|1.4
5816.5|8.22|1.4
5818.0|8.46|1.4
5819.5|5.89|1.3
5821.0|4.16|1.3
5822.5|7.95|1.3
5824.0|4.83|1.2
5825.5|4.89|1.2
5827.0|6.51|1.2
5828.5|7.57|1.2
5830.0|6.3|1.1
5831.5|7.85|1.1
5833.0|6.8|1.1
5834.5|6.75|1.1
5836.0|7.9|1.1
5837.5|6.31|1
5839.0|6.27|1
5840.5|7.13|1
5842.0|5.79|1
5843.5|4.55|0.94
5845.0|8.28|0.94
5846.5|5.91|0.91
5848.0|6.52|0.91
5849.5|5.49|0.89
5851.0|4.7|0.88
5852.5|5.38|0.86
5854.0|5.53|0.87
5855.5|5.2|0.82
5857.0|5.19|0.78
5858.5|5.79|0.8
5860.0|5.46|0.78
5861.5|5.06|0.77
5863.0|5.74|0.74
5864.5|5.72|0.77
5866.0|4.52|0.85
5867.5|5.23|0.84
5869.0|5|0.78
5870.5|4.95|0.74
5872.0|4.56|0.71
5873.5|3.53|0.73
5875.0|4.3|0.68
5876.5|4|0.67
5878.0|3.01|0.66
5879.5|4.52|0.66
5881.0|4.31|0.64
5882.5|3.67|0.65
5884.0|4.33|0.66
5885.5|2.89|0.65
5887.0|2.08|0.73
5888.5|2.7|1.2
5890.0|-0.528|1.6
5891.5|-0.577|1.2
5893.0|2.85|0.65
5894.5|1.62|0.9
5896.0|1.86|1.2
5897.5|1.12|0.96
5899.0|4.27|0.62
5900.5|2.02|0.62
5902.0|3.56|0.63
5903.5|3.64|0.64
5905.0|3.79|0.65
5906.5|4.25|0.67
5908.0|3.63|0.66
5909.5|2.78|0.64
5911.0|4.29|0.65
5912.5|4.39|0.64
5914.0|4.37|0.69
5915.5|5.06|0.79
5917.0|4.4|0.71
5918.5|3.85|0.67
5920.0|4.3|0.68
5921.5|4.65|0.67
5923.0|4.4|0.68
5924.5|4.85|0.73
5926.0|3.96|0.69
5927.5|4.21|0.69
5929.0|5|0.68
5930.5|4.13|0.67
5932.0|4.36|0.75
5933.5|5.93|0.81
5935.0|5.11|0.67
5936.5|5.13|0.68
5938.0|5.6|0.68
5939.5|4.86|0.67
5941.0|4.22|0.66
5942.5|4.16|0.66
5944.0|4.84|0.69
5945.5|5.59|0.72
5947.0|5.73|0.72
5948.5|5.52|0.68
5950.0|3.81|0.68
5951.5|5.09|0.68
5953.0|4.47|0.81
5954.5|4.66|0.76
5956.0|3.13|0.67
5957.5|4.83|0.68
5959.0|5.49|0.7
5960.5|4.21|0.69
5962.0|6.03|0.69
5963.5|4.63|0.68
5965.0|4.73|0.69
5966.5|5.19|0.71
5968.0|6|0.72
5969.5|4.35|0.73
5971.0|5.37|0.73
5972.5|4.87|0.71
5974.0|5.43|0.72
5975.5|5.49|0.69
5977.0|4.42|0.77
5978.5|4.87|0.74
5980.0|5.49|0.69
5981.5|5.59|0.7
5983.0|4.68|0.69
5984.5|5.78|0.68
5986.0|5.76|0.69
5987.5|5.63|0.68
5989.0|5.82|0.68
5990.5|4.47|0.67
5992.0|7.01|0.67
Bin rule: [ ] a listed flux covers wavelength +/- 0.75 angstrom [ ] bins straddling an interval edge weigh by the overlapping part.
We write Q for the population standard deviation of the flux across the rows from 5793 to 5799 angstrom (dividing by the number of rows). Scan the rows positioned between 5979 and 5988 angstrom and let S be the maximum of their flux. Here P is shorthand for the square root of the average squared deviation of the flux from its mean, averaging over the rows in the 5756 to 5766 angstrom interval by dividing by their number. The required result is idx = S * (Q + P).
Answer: 8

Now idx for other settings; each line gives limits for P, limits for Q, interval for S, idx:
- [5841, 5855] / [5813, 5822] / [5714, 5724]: 19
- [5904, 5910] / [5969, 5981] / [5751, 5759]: 9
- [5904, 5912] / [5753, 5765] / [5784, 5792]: 15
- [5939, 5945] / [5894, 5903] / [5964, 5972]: 9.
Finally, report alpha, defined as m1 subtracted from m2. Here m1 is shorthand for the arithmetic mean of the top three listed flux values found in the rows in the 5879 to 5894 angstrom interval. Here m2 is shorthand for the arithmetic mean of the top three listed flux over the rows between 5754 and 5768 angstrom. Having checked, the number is 3.4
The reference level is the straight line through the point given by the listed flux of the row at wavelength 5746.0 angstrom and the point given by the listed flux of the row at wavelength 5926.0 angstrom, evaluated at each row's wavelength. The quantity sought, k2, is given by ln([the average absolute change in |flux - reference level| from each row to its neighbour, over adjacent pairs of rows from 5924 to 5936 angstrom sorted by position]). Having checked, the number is -0.2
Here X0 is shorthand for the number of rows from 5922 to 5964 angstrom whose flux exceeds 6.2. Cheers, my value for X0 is 0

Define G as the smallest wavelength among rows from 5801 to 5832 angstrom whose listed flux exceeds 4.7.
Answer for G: 5801.5 angstrom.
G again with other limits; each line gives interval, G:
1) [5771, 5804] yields 5771.5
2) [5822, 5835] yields 5822.5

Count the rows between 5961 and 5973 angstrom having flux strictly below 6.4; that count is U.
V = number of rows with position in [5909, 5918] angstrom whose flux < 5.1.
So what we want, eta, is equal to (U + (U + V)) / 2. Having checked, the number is 11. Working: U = 8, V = 6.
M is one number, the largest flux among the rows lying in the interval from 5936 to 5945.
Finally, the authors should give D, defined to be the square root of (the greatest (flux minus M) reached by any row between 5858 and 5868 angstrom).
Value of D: 0.4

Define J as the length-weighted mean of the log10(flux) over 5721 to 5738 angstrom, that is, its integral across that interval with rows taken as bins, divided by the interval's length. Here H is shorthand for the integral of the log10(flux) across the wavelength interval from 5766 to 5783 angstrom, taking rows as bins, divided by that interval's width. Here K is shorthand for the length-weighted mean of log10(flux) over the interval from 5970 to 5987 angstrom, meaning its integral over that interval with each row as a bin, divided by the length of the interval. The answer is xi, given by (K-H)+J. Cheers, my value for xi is 0.729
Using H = 0.828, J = 0.84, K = 0.72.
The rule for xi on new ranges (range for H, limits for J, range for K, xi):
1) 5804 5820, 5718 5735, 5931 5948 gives 0.666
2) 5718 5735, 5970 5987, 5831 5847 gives 0.707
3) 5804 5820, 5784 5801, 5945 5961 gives 0.698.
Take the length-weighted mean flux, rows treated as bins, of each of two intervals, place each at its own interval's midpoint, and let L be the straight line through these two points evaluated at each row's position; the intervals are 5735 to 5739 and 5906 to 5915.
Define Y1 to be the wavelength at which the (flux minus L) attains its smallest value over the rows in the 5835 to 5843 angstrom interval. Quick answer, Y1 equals 5842.0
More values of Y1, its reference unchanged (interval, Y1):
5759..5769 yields 5768.5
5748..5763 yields 5752.0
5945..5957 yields 5956.0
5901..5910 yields 5909.5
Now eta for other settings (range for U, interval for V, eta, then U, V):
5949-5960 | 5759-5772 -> 7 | 7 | 0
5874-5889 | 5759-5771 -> 10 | 10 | 0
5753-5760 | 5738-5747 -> 1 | 1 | 0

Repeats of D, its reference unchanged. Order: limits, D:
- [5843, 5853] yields 1.6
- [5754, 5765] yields 1.6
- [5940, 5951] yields 0.4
